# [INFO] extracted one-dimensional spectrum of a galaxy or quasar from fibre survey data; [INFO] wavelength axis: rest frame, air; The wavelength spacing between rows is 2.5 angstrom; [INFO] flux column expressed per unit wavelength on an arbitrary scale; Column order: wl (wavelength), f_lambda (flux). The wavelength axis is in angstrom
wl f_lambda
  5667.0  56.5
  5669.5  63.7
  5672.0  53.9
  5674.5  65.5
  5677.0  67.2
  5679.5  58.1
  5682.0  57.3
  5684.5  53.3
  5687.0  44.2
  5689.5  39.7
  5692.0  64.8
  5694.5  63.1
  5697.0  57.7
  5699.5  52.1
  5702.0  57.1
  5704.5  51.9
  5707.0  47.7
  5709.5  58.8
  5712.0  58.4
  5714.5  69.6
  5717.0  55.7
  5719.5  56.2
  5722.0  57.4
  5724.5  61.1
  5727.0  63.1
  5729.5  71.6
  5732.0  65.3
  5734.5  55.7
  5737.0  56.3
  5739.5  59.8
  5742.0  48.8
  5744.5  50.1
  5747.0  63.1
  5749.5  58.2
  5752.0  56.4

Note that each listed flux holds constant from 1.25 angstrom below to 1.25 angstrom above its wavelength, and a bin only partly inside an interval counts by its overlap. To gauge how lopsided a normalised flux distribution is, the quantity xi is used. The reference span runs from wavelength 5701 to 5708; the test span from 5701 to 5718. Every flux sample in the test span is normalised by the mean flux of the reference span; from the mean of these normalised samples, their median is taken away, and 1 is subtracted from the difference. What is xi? -1.00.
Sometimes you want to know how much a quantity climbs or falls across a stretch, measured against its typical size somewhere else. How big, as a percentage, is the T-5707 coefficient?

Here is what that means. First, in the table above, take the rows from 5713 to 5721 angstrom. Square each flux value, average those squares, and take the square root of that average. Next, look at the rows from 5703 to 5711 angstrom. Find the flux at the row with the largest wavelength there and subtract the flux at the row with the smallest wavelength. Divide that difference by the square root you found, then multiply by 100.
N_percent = 11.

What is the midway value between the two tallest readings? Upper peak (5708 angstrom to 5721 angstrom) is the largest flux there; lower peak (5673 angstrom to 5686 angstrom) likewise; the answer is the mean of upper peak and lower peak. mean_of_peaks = 68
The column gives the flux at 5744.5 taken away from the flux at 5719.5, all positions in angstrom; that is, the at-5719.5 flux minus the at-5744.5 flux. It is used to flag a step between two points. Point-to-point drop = 6.1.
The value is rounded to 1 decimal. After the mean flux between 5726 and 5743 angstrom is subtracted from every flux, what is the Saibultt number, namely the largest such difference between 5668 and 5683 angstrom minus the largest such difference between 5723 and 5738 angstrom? -4.4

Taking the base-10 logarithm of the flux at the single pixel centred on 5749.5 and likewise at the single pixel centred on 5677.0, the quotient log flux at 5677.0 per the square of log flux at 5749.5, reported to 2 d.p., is 0.59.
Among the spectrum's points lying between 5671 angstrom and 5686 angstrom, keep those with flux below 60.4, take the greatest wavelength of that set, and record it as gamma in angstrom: 5684.5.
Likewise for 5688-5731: 5722.0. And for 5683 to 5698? 5697.0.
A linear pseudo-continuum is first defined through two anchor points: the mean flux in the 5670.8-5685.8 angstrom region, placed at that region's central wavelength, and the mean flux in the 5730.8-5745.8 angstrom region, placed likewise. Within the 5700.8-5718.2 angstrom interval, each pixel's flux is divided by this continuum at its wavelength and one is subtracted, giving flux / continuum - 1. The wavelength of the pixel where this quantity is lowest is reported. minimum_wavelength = 5707.0 angstrom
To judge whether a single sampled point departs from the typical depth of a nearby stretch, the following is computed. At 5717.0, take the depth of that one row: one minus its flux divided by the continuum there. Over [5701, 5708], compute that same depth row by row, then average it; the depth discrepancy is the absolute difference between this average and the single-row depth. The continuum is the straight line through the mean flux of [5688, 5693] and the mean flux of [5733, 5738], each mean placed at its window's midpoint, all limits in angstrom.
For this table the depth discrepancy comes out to 0.04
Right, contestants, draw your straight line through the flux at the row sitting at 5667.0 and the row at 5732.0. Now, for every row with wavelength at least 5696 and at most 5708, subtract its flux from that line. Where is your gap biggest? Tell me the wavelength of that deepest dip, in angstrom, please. 5707.0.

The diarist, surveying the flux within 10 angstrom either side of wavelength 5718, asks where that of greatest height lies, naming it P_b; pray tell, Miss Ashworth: 5714.5 angstrom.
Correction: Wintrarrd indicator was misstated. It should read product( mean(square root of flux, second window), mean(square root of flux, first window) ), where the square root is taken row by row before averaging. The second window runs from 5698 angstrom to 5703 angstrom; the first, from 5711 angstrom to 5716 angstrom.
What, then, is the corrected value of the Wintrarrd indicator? 59.0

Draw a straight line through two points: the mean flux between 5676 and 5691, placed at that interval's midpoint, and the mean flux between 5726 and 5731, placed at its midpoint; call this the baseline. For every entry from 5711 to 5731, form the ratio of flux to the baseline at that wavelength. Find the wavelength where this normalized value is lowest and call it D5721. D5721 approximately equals 5719.5 angstrom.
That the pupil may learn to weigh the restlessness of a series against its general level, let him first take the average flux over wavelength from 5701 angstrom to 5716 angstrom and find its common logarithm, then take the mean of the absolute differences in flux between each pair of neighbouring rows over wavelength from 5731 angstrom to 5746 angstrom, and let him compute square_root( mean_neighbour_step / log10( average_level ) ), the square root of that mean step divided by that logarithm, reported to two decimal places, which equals 1.72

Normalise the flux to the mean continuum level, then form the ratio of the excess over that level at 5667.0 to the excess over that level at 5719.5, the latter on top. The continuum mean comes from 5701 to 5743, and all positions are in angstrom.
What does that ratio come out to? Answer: 1.1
